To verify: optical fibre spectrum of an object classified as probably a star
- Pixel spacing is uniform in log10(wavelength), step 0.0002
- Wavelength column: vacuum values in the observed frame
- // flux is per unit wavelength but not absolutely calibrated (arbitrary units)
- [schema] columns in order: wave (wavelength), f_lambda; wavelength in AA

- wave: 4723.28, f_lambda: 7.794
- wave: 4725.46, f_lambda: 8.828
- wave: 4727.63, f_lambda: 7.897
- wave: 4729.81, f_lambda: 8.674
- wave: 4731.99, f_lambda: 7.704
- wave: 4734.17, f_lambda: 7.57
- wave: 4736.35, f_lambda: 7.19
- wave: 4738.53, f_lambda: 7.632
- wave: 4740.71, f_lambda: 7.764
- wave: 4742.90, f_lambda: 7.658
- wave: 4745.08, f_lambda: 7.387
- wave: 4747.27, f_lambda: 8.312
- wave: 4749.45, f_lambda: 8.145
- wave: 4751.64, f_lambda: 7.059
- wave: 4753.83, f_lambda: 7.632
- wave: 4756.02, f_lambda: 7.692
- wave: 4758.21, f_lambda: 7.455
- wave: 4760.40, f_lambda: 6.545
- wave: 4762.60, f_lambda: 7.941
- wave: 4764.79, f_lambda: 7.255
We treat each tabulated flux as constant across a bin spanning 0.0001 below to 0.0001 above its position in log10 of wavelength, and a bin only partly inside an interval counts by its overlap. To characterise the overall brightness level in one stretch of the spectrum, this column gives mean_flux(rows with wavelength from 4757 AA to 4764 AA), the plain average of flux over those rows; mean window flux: 7.3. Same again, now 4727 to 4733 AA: 8.1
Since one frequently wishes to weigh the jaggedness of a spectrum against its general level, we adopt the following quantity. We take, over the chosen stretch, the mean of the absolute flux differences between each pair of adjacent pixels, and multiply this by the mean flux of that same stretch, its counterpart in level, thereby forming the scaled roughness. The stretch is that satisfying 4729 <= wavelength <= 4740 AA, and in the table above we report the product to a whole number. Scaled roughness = 4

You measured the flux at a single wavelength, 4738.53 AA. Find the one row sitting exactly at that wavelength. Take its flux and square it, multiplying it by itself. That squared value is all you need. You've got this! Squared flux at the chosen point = 58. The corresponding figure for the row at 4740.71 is 60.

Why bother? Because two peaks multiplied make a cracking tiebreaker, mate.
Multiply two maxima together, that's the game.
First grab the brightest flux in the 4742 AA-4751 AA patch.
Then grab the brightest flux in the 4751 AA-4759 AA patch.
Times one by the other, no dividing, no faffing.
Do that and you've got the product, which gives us 64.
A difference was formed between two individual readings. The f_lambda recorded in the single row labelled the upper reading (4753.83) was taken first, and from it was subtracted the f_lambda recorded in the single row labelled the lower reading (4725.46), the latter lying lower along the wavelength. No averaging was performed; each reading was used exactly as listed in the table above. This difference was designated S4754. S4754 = -1.20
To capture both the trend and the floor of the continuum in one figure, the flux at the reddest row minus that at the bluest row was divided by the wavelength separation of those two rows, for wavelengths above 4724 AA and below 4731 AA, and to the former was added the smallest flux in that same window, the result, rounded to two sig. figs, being 7.9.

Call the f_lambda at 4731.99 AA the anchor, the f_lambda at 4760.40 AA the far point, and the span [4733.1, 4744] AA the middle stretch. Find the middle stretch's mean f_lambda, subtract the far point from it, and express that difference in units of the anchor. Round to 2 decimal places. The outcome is 0.13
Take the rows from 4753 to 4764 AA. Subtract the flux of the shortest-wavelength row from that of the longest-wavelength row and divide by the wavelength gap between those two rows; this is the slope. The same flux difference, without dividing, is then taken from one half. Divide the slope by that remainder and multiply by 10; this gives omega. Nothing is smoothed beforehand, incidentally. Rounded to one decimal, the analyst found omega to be 1.8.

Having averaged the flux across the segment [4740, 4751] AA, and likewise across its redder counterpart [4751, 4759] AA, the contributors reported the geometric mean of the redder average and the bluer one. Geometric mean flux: 7.65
